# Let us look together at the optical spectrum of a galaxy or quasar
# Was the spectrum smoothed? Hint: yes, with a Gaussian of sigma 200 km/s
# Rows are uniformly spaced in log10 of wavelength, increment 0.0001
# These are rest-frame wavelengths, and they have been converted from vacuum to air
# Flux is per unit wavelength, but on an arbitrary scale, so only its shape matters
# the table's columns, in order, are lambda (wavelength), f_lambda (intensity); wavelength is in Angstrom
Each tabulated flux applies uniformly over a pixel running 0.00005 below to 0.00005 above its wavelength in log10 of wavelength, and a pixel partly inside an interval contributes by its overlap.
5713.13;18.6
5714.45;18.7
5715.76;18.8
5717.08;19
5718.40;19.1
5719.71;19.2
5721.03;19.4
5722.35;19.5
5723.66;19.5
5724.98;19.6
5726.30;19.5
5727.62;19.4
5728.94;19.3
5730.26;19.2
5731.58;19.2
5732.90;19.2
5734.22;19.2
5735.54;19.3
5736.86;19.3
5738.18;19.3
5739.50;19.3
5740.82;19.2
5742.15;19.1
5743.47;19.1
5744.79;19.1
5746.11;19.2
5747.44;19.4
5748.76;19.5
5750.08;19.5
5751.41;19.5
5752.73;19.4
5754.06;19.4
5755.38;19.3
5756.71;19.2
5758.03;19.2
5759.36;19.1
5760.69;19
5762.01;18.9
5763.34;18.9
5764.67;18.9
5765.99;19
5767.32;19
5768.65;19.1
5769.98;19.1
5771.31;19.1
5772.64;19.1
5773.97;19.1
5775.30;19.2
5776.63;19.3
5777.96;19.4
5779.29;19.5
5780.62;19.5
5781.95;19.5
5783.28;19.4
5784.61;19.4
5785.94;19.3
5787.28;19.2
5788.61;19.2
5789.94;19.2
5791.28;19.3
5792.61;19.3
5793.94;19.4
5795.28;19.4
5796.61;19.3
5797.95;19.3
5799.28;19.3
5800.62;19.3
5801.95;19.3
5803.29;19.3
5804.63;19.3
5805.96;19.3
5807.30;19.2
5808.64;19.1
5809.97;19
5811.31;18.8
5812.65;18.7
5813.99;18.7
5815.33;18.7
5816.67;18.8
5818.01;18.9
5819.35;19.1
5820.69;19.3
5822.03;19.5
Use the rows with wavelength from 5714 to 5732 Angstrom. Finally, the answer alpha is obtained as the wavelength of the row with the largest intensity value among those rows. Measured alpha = 5724.98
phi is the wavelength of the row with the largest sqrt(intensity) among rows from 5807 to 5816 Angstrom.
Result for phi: 5807.30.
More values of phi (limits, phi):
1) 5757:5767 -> 5758.03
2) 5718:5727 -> 5724.98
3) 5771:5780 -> 5779.29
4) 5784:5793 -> 5784.61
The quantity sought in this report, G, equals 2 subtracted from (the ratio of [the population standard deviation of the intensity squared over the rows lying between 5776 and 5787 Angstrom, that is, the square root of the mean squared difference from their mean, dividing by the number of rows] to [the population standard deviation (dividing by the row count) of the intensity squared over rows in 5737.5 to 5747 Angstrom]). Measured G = -1.1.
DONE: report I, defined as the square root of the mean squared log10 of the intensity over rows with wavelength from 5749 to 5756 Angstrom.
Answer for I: 1.29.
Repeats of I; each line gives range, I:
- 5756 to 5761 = 1.28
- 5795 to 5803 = 1.29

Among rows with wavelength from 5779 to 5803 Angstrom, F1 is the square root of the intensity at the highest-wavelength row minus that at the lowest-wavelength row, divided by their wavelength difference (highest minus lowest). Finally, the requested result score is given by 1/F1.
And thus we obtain -998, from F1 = -0.0010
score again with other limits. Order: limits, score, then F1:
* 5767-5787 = 543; 0.0018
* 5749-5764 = -194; -0.0052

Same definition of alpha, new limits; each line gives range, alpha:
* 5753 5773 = 5754.06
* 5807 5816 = 5807.30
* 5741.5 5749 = 5748.76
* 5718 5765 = 5724.98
